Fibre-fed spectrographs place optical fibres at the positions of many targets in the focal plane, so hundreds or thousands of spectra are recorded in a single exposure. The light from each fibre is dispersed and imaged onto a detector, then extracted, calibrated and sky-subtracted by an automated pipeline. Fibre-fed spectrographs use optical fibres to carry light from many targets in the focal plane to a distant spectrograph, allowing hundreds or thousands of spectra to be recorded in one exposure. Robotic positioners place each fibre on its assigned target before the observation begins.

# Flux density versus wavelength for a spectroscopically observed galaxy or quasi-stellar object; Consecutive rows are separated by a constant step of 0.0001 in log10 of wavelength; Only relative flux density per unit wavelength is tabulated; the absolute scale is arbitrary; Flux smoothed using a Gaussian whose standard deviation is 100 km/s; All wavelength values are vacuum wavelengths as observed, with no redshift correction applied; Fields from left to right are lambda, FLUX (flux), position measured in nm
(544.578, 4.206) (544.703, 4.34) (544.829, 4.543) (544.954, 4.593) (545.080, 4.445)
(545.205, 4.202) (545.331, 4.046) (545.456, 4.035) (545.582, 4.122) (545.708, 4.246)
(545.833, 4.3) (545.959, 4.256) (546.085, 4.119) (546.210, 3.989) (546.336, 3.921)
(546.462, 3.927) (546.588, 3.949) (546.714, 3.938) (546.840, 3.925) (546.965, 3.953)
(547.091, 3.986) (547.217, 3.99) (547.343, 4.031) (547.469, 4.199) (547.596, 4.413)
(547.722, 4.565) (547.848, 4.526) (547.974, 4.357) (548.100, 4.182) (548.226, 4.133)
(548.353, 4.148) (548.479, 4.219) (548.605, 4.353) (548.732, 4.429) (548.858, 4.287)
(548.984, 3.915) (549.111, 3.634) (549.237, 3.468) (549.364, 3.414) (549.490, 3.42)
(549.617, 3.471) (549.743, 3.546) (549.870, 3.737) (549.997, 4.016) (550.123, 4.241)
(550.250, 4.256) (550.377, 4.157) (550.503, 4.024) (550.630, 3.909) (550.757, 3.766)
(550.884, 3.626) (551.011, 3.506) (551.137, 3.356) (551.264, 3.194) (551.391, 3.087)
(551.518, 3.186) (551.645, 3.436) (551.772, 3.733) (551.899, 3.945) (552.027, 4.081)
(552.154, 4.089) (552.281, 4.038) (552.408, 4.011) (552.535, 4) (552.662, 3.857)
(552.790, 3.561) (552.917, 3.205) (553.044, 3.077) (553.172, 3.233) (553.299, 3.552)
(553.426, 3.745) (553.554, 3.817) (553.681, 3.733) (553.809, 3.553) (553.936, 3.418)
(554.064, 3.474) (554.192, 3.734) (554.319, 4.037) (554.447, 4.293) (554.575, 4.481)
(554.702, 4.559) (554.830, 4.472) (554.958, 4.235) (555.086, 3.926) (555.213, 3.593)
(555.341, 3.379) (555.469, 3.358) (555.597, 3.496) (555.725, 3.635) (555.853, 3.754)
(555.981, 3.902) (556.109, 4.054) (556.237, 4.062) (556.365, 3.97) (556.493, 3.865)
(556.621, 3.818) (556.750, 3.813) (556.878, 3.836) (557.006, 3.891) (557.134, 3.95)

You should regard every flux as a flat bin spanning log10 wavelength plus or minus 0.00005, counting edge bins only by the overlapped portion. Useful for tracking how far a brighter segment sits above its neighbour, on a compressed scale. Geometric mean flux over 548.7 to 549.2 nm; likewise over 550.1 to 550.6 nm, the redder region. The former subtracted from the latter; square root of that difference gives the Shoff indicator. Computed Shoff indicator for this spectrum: 0.3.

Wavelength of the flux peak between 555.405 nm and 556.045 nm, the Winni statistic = 555.981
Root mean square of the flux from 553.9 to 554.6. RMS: 3.93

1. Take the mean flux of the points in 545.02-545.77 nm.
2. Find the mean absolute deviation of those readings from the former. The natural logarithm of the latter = -2.16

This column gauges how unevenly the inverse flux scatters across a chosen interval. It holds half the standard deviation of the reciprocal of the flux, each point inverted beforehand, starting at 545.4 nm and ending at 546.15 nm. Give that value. 0.003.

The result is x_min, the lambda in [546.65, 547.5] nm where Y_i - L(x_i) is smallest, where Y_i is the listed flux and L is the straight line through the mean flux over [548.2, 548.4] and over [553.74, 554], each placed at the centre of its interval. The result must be 546.714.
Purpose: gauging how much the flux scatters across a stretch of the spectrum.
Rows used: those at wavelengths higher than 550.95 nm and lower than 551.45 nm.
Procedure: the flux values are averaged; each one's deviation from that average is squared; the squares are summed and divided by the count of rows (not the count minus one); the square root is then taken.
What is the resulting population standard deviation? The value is 0.159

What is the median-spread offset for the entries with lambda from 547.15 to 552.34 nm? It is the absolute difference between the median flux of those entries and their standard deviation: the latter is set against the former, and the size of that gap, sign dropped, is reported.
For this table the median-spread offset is 3.62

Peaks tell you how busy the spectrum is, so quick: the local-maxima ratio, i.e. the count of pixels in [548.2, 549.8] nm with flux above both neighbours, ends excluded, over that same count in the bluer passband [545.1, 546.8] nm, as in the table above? 0.5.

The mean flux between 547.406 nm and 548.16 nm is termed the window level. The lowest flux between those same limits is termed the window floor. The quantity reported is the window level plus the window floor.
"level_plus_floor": 8.6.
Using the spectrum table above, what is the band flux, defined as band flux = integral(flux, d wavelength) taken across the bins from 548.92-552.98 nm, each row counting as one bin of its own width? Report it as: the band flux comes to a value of 15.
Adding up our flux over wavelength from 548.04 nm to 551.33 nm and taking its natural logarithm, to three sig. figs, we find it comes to 2.54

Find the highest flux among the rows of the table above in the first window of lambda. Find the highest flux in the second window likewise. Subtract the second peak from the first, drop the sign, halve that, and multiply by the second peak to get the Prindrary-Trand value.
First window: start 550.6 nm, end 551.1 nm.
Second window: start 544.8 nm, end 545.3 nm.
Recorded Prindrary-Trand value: 1.6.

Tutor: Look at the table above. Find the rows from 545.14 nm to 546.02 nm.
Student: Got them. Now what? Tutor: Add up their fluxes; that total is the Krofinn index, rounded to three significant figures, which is 29.2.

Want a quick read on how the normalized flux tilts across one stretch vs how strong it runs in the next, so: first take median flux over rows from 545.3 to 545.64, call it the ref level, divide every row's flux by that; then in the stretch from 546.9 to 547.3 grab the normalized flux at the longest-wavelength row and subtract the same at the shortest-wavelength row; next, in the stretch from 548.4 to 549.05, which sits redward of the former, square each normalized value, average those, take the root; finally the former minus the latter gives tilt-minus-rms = -1.04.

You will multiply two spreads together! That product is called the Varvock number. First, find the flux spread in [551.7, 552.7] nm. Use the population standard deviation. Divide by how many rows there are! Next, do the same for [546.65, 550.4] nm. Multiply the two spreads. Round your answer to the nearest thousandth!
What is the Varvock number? 0.037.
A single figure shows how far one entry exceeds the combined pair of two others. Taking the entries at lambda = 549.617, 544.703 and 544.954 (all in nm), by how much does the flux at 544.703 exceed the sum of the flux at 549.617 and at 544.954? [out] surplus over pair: -3.72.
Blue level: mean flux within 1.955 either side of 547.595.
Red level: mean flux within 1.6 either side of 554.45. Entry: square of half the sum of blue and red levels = 15.3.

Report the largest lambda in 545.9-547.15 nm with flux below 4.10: 547.091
